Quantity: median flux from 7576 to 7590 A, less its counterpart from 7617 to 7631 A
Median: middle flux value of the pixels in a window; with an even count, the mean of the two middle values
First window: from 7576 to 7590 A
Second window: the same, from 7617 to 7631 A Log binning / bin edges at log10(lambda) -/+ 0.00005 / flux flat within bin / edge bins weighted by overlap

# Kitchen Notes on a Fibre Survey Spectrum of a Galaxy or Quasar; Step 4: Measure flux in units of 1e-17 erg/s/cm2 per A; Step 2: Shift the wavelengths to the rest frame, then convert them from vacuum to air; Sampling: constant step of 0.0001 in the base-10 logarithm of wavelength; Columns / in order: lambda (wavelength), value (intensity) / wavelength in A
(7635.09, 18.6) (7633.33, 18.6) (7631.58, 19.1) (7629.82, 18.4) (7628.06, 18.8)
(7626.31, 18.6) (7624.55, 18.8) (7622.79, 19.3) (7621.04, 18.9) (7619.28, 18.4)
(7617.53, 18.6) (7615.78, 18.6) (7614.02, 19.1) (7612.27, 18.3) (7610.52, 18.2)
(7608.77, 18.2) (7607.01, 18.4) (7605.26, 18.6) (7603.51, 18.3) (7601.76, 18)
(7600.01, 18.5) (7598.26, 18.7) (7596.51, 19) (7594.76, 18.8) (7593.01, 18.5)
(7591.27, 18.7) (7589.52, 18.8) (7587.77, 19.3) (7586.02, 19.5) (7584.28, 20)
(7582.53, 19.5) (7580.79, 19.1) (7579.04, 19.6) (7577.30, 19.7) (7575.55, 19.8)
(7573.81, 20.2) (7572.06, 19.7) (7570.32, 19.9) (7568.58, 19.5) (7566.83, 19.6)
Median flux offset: 0.8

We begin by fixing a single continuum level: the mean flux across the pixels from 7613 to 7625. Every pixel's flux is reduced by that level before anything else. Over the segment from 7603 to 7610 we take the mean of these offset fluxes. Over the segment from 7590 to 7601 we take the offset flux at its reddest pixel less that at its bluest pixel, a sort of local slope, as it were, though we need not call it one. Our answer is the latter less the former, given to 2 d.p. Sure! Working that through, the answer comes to 0.24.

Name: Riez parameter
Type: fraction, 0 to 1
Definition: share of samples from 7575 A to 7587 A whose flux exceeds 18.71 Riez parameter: 1.0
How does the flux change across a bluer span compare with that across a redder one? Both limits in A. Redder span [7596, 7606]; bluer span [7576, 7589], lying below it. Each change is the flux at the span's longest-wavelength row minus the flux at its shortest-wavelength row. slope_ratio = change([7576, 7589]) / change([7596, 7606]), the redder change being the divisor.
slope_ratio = 1.0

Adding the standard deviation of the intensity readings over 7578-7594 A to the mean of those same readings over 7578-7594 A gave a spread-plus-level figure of 19.7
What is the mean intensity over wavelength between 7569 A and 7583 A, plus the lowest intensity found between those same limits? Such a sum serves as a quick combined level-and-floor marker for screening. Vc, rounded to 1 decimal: 38.8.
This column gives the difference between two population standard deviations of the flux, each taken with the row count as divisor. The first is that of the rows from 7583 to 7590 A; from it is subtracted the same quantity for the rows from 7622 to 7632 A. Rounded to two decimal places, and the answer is 0.13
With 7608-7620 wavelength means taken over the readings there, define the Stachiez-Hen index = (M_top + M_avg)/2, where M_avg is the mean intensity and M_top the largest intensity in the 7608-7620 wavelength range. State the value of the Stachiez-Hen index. 18.8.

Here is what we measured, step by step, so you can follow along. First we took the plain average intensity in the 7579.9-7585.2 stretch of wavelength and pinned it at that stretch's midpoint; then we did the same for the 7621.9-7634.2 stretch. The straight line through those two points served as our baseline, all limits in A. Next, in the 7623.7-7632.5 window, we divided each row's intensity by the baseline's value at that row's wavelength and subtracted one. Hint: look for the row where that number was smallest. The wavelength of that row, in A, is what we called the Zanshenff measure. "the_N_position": 7629.82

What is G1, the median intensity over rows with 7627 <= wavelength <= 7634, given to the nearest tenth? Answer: 18.7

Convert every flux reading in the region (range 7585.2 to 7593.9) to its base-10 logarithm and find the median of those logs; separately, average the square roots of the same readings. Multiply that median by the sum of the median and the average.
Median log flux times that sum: 7.17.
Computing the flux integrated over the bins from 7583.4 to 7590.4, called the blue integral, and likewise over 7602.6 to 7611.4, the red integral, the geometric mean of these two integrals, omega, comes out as 148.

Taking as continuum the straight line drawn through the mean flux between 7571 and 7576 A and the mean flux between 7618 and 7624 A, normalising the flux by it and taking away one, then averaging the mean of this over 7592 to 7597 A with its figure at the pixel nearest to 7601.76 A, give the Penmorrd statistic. -0.05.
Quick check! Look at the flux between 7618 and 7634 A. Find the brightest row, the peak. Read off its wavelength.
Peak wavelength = 7622.79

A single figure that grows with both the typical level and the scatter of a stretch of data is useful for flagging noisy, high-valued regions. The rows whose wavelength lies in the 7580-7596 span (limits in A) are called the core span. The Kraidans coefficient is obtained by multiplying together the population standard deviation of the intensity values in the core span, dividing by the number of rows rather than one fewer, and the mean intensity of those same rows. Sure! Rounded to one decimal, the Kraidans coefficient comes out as 8.7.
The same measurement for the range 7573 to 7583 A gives 6.5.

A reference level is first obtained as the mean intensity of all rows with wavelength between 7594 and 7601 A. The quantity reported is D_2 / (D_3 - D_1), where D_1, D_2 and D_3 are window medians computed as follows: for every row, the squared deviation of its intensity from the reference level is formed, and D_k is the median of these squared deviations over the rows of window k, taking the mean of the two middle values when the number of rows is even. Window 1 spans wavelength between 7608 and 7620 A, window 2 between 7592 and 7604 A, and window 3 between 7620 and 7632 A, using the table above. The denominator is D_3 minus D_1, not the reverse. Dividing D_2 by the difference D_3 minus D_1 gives -1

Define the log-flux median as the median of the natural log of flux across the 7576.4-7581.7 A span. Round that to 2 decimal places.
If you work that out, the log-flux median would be 2.98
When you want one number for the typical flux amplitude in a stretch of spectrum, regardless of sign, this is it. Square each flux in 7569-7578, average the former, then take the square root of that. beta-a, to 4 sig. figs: 19.86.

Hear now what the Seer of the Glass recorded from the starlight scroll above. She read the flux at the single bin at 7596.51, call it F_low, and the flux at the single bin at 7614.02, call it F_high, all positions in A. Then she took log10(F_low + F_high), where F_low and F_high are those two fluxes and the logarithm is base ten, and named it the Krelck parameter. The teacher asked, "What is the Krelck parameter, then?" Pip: 1.58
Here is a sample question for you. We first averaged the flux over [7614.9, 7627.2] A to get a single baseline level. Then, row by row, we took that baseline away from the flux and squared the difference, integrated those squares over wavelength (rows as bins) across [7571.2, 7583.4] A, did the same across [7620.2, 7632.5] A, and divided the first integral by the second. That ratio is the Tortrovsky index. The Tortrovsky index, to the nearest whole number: 11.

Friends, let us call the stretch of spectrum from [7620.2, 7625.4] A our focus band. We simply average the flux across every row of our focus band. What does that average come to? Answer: 19.00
